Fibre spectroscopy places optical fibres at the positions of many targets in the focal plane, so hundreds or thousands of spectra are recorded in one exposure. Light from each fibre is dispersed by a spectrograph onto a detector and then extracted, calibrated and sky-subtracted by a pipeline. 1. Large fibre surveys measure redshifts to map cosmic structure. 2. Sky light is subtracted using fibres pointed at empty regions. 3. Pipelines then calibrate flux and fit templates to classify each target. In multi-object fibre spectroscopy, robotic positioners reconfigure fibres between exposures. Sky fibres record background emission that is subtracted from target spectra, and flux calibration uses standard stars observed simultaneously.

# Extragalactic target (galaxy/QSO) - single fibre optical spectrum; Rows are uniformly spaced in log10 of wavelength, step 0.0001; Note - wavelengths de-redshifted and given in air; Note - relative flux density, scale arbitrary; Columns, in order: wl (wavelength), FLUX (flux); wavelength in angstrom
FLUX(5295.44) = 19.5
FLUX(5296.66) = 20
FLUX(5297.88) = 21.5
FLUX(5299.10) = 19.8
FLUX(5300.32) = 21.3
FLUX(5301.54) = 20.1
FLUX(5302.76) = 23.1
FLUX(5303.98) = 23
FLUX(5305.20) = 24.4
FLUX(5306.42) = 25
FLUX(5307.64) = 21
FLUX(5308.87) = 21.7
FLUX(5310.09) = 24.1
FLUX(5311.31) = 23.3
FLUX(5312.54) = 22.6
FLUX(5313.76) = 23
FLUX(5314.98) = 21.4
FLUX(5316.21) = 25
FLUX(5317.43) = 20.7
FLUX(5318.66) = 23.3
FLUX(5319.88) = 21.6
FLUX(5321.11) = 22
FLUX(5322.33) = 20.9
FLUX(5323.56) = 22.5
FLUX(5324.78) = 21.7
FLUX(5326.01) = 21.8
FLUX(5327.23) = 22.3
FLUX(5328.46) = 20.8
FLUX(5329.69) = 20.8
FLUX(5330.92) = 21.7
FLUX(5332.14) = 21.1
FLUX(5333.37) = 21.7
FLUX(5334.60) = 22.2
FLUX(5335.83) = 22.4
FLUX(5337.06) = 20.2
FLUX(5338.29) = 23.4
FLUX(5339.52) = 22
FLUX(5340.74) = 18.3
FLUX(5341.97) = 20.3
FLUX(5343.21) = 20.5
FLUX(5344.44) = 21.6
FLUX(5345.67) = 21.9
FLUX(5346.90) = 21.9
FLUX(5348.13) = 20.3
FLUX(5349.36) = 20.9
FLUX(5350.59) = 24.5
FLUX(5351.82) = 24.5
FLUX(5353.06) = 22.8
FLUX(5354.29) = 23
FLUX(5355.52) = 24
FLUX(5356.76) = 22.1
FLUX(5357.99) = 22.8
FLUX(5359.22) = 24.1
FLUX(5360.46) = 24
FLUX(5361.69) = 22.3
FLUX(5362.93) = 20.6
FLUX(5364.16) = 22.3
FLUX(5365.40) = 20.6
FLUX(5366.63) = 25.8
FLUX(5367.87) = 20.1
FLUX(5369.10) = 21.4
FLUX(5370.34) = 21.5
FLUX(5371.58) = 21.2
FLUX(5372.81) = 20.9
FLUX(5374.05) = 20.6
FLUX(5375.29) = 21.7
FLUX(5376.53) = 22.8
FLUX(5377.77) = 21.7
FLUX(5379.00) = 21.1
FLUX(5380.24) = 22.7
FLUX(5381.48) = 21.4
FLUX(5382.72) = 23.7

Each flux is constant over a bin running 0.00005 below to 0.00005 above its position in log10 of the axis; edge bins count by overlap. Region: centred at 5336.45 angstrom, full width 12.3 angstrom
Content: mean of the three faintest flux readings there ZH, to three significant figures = 19.6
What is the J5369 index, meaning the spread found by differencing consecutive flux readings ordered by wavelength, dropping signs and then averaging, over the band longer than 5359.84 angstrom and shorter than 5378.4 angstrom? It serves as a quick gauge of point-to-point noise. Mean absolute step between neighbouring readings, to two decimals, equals 1.66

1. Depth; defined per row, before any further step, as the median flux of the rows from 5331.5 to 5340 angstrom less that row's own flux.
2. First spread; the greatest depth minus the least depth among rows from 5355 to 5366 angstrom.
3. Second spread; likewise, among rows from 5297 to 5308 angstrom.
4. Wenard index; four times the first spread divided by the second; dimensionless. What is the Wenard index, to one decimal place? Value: 2.7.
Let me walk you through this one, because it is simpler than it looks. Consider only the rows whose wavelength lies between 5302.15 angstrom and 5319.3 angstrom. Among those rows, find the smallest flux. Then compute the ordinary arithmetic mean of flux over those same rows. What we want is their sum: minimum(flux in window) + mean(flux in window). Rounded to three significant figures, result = 43.7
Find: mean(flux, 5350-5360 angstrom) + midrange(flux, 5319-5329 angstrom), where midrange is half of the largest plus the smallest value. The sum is 45.1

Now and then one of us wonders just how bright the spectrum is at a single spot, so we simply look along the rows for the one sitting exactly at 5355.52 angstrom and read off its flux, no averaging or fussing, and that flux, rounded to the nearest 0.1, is 24.0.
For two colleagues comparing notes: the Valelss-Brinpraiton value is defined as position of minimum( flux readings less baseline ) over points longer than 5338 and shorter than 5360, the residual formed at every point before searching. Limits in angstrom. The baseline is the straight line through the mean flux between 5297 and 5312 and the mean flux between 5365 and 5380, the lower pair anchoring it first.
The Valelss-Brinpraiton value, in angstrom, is 5340.74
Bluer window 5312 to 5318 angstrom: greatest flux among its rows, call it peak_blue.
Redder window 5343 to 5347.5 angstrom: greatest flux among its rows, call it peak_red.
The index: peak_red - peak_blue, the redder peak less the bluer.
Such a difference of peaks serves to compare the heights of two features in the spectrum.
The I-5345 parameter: -3.1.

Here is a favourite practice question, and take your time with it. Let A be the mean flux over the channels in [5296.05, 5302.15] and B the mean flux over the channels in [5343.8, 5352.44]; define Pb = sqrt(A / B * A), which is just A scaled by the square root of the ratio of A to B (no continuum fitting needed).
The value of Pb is 4.36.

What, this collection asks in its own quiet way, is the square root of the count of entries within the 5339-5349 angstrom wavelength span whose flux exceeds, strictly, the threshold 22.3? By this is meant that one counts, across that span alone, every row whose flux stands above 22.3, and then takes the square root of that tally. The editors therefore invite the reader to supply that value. 0.0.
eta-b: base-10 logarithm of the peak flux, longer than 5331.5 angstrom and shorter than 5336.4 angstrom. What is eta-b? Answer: 1.35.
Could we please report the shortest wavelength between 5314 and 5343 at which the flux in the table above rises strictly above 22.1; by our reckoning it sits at 5316.21 angstrom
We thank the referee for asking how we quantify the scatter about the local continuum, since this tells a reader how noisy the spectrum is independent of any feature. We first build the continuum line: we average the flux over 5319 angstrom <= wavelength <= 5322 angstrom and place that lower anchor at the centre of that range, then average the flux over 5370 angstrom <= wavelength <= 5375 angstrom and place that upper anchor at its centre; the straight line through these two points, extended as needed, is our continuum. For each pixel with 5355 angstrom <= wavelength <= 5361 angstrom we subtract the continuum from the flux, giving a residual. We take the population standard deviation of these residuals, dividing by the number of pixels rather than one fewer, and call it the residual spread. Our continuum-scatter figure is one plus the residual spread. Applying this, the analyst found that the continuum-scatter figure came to 1.82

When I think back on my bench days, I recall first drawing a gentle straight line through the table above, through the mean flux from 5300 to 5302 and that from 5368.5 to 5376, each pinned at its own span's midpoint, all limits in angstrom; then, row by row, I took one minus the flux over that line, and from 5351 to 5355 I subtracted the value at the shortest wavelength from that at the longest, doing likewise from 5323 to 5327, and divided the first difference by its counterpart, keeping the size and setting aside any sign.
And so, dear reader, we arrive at 2.1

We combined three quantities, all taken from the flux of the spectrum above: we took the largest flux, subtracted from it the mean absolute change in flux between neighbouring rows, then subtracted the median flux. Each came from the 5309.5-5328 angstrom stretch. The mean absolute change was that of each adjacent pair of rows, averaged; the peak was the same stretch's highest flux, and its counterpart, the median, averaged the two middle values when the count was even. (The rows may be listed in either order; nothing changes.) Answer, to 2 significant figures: 1.3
